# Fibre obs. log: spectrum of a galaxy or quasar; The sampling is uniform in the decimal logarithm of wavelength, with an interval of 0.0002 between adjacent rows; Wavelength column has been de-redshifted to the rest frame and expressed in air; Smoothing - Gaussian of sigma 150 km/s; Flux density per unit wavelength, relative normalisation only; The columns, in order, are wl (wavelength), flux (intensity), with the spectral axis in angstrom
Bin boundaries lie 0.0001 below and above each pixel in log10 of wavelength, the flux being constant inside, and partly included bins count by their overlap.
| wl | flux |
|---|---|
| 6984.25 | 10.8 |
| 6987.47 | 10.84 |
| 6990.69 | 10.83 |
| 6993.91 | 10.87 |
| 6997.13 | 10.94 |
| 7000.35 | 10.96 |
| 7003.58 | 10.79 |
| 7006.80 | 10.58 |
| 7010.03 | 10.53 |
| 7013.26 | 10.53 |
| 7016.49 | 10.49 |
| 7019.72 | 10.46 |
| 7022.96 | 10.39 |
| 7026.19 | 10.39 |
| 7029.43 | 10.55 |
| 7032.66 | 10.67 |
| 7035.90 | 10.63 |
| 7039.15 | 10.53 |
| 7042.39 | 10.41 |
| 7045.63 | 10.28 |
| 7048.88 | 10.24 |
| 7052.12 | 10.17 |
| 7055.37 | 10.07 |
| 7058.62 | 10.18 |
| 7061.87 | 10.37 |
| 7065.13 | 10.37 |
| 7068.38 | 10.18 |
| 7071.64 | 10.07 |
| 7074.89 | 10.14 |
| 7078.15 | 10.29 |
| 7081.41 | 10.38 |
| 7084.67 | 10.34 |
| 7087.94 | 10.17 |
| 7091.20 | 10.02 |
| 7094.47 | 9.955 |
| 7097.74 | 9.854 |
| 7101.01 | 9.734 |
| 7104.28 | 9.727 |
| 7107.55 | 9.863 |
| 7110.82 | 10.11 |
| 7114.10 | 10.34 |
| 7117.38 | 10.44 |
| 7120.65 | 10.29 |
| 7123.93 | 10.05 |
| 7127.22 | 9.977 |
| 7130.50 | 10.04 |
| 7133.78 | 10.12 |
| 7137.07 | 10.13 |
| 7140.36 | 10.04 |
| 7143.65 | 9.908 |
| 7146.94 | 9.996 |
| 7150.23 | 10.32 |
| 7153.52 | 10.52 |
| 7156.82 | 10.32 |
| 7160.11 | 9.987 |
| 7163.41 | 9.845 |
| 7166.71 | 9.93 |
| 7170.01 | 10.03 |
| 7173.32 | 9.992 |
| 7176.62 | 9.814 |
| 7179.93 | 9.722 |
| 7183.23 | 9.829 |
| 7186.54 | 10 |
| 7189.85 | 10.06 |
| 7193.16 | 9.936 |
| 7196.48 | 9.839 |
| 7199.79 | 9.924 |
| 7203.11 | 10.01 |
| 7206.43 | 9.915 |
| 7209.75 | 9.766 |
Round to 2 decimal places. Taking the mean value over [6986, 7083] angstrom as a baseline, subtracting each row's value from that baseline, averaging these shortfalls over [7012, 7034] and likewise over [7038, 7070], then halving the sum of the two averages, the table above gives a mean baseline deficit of 0.08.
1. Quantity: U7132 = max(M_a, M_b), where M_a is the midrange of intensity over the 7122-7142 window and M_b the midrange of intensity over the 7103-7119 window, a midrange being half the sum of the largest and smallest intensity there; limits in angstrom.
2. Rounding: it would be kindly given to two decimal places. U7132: 10.08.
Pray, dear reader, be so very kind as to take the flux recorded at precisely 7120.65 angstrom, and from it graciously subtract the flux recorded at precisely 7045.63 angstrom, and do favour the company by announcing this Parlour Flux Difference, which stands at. 0.01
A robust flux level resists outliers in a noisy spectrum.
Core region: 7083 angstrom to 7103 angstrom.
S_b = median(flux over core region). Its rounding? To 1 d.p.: 10.0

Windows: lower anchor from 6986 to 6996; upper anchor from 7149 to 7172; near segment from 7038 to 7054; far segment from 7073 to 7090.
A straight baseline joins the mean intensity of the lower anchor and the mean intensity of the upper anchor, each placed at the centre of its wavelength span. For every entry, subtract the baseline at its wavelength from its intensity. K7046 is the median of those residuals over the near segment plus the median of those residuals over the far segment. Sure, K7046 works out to -0.53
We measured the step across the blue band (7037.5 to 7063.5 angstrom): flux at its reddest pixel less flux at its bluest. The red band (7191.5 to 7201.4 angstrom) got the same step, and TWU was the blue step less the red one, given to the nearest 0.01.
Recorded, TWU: -0.15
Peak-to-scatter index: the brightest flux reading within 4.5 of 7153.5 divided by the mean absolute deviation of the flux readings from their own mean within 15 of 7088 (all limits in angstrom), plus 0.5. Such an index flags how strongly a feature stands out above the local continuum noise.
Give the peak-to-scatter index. 58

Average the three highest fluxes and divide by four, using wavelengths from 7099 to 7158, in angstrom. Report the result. 2.61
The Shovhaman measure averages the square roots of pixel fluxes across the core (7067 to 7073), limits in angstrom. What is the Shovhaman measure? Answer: 3.18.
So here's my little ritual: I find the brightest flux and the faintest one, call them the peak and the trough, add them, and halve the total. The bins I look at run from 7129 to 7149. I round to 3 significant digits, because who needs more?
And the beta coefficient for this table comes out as 10.0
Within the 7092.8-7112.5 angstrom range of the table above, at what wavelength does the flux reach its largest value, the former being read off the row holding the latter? 7110.82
